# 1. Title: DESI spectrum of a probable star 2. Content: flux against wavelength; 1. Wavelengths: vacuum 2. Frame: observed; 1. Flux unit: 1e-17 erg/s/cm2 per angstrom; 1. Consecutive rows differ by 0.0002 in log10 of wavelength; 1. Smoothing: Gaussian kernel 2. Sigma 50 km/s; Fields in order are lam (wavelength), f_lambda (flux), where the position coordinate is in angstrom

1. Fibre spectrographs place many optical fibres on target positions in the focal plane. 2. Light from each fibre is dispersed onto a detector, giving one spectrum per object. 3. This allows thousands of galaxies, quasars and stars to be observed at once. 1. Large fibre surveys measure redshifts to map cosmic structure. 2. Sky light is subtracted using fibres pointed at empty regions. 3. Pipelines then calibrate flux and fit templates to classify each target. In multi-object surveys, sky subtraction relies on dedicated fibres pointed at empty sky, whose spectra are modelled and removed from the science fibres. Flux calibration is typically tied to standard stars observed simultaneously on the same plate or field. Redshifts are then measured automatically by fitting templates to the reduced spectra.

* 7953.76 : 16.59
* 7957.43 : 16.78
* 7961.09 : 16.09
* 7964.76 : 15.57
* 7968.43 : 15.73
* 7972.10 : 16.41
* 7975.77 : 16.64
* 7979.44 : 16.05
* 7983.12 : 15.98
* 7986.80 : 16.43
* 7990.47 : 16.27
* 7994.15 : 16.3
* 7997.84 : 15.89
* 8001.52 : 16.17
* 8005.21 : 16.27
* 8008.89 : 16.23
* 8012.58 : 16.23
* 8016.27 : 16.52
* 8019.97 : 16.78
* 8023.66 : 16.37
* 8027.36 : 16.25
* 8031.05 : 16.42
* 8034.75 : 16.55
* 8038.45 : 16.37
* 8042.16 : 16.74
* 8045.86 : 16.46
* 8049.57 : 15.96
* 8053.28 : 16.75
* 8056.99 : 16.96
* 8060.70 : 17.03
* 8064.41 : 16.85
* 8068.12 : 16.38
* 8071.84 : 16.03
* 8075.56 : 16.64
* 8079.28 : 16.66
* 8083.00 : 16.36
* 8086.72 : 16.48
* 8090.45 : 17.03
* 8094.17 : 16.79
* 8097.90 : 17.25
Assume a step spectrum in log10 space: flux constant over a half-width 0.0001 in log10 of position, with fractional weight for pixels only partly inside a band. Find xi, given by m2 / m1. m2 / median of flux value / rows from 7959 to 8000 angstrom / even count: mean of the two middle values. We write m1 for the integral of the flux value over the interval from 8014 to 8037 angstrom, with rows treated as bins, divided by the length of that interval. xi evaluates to 0.977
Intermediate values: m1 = 16.48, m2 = 16.1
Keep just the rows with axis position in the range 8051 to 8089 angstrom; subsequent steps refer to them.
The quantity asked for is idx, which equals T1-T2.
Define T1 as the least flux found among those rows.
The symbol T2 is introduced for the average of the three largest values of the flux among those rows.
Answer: -0.92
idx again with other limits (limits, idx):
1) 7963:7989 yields -0.92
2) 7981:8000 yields -0.44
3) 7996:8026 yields -0.67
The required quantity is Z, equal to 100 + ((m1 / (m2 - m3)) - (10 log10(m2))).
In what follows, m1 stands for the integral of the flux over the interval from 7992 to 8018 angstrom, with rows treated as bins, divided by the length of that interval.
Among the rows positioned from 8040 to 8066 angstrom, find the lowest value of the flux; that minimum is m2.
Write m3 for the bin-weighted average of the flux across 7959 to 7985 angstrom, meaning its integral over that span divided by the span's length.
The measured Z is -53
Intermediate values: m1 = 16.2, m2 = 15.96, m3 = 16.1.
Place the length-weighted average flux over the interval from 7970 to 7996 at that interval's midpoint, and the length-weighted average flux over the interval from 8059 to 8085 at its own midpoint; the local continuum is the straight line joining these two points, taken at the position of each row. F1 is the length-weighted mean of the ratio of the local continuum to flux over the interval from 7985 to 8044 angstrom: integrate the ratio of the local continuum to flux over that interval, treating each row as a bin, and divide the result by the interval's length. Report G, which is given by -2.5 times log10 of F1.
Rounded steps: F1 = 1.002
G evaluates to -0.0020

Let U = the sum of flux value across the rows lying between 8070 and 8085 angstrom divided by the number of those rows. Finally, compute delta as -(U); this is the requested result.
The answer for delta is -16.4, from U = 16.4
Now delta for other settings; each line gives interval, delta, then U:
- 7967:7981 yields -16.2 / 16.2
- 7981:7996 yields -16.2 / 16.2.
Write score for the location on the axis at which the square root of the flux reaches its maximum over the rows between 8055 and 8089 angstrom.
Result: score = 8060.70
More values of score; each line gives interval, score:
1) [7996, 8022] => 8019.97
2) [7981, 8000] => 7986.80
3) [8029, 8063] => 8060.70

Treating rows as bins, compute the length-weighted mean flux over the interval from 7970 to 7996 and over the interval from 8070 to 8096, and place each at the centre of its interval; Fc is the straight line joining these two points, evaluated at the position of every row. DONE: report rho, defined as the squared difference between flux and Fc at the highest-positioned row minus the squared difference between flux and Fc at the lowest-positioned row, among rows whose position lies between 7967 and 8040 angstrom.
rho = -0.27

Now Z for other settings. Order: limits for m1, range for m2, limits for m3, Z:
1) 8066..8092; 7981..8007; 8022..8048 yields 58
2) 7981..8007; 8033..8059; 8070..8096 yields 62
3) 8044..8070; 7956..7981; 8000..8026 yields 67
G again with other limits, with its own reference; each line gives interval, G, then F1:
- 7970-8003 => -0.0050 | 1.005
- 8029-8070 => 0.0055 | 0.995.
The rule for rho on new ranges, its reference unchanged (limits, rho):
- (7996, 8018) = -0.18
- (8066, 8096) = 0.01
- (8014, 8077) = -0.01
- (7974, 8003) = -0.11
